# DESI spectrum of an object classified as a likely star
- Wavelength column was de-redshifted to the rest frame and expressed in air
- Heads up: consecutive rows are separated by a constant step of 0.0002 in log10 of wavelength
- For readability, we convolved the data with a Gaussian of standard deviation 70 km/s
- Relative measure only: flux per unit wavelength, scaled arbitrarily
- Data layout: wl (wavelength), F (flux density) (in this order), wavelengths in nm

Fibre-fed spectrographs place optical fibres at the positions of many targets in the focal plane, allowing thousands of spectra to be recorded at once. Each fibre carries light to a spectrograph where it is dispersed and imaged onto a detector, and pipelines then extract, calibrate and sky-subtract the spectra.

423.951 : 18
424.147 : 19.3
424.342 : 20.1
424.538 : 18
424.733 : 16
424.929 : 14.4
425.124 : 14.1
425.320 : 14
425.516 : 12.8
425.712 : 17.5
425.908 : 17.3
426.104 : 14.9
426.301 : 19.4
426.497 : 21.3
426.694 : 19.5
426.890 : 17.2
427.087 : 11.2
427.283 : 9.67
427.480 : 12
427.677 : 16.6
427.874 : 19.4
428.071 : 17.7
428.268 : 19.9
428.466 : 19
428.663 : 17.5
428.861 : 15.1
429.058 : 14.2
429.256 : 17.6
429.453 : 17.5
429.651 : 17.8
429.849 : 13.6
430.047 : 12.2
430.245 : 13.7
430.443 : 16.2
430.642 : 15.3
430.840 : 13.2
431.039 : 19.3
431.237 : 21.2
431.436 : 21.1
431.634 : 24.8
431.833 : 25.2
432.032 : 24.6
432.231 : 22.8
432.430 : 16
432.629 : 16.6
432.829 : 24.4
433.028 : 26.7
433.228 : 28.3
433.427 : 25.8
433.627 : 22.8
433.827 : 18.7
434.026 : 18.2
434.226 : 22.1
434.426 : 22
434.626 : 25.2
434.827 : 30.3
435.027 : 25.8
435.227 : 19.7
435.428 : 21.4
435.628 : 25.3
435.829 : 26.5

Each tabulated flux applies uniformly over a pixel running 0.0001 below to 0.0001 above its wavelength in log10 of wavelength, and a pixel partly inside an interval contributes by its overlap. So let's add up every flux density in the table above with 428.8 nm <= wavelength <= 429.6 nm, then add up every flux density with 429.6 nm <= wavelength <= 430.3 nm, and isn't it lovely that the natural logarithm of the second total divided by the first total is -0.12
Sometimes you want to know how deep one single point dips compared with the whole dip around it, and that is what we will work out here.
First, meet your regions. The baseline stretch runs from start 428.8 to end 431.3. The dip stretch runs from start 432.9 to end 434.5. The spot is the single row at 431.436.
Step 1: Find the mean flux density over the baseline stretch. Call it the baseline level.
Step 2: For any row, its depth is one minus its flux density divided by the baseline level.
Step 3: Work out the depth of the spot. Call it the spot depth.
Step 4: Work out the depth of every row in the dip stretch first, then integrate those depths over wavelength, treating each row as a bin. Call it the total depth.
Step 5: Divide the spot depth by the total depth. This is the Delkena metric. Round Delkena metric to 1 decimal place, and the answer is 0.5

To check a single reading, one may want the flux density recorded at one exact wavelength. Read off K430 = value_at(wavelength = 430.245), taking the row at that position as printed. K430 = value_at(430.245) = 13.7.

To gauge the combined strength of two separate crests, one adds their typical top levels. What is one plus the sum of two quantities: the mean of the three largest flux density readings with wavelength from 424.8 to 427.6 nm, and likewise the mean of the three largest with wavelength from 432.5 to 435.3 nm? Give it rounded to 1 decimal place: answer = 49.5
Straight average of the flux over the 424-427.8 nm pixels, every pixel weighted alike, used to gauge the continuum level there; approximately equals 16.1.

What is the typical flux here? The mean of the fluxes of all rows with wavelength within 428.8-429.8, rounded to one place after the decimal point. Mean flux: 16.4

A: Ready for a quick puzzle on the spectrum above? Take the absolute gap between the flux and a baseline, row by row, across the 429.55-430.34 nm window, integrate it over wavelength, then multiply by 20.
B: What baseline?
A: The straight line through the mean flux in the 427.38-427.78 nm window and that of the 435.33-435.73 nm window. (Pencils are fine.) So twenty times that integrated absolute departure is 51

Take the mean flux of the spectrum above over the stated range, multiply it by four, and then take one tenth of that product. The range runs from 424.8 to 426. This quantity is 6.0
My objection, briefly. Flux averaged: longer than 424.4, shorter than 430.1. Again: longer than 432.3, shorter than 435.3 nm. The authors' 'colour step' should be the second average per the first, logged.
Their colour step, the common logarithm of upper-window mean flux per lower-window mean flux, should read 0.15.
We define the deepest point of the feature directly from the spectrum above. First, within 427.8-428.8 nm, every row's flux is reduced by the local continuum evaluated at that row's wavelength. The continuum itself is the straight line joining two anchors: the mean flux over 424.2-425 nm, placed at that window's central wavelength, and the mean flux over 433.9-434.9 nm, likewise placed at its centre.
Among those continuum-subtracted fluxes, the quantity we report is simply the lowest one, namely -2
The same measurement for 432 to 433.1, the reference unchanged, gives -6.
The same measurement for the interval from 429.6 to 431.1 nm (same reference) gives -8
